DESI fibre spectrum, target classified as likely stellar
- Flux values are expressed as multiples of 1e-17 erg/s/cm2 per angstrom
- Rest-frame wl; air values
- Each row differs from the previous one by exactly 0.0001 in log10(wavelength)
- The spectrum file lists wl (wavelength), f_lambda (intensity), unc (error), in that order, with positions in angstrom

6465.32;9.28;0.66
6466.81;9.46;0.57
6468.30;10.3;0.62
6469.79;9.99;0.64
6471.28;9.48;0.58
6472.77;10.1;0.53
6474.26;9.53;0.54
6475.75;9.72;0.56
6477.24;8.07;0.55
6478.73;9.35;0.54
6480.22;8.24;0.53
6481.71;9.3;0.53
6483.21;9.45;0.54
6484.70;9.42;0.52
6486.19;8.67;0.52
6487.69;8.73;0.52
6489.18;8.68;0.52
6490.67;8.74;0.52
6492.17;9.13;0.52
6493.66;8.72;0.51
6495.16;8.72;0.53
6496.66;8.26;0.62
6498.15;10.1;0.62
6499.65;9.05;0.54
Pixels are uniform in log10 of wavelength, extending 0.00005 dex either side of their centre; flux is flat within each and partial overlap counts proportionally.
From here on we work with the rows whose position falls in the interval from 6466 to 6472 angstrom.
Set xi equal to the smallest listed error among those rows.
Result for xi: 0.570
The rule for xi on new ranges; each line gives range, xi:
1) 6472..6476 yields 0.530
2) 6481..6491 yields 0.520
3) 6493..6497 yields 0.510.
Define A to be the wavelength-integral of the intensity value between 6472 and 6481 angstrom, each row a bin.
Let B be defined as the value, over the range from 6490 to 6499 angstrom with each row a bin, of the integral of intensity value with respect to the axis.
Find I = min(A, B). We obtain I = 80.5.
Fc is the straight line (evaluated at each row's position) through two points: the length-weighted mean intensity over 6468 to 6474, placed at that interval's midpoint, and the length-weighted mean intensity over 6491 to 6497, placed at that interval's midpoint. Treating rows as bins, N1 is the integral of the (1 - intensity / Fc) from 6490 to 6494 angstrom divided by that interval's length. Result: -0.006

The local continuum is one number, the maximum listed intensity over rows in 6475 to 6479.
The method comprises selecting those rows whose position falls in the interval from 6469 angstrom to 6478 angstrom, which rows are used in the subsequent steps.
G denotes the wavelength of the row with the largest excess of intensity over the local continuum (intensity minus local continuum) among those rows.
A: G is 6472.77 angstrom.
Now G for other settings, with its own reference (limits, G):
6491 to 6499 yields 6498.15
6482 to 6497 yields 6483.21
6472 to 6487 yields 6472.77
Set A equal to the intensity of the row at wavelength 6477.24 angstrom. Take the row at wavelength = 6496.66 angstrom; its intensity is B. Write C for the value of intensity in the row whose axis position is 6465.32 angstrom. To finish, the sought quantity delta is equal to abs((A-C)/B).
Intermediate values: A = 8.07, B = 8.26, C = 9.28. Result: 0.15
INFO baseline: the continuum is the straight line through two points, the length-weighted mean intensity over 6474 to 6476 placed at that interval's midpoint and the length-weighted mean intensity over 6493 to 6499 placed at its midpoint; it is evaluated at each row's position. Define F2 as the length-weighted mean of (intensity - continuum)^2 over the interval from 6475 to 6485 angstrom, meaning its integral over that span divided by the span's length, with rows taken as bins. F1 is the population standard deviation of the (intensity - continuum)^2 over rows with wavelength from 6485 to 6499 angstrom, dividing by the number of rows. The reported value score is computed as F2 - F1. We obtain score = 0.1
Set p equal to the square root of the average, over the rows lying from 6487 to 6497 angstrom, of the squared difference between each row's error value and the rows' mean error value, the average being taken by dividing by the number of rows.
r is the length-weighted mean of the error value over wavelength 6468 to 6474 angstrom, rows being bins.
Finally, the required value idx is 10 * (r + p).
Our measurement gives 6.2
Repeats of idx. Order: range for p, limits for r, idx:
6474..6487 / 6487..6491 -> 5.3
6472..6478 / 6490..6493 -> 5.3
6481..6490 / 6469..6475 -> 5.8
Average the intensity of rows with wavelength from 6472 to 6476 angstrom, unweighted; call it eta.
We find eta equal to 9.78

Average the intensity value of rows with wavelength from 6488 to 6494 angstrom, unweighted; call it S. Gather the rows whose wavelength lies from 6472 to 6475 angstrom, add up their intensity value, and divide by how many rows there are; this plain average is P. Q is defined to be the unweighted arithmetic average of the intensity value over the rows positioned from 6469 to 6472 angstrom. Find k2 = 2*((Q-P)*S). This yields -1.4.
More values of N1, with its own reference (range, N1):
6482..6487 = 0.004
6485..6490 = 0.034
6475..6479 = 0.061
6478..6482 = 0.055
